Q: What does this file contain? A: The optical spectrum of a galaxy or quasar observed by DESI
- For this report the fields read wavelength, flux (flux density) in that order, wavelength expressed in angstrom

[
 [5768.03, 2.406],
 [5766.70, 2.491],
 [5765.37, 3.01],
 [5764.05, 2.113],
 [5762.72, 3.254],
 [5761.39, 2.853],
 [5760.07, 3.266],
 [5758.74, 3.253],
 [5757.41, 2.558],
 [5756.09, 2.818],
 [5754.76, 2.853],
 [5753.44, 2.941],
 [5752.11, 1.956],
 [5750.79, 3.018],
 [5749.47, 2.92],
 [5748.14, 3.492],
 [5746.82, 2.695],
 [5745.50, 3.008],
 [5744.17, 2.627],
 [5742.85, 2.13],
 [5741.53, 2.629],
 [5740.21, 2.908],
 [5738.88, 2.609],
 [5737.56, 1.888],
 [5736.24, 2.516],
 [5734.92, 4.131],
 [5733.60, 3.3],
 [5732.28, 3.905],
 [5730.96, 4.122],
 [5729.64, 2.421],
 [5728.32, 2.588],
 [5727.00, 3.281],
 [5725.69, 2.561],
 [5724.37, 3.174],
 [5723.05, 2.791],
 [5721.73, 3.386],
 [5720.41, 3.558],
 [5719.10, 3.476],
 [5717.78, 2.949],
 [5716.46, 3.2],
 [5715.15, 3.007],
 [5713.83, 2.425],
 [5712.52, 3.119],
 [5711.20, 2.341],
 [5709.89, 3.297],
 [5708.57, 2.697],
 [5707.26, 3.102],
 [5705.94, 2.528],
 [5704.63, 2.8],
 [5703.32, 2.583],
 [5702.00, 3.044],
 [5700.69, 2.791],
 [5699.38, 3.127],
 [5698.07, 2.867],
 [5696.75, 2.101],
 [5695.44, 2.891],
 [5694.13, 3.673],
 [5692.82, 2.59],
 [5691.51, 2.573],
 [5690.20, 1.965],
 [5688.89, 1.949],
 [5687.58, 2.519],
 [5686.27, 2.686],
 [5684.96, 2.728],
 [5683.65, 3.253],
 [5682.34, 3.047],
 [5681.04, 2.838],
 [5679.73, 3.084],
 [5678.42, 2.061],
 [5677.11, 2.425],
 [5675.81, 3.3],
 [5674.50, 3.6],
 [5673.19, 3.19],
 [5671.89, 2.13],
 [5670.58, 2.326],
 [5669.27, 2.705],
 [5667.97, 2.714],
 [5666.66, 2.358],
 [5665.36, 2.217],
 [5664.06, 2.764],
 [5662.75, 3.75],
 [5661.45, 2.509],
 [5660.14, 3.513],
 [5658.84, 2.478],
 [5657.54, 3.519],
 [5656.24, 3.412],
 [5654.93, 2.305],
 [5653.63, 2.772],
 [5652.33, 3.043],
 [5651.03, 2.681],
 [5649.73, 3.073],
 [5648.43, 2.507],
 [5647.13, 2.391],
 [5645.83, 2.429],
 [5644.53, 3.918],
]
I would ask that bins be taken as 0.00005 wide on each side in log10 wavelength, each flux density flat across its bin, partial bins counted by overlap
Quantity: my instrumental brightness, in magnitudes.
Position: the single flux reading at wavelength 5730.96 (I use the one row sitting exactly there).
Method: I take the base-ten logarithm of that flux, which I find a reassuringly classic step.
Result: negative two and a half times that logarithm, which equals -1.54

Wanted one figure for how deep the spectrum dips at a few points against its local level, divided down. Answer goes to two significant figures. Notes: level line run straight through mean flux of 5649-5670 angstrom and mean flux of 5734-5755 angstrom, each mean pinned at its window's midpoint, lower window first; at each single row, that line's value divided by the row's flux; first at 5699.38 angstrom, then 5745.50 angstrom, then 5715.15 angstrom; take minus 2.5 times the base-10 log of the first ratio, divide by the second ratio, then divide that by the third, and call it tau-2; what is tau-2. 0.13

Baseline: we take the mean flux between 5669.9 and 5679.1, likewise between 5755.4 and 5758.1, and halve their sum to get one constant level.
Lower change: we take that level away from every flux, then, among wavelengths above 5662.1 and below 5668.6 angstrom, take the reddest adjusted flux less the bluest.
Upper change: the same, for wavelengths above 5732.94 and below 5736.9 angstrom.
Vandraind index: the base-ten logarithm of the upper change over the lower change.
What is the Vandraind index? -0.1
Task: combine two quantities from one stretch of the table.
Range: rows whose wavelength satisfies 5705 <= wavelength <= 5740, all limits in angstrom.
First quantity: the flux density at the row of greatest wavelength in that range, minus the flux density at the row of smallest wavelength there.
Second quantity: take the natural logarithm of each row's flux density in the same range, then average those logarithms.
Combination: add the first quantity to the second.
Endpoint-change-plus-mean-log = 1.2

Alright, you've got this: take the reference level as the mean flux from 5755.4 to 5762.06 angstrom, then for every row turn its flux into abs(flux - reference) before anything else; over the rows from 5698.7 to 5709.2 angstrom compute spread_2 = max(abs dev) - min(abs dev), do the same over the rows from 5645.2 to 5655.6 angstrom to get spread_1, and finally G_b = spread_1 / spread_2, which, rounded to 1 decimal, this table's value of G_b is 1.7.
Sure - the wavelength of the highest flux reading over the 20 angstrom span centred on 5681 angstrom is 5674.50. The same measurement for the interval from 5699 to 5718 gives 5709.89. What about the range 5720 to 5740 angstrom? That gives 5734.92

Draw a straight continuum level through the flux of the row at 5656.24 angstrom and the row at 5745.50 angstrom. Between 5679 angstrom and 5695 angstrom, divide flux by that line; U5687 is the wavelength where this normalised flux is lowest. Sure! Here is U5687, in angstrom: 5688.89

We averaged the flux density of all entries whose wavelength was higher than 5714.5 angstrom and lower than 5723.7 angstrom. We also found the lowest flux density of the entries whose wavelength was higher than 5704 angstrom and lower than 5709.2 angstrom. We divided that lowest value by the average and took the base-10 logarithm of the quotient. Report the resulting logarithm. -0.10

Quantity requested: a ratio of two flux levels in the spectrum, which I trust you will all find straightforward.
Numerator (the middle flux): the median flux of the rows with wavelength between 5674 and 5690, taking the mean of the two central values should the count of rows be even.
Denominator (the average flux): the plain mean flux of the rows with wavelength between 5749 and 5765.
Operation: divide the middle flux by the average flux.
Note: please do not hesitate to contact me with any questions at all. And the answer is 0.99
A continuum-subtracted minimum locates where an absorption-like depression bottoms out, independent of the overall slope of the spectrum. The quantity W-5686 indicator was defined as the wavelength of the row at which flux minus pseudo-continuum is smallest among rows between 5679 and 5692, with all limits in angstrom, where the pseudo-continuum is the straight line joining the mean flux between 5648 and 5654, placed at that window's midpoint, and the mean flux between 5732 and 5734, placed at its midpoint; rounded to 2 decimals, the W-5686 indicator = 5688.89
